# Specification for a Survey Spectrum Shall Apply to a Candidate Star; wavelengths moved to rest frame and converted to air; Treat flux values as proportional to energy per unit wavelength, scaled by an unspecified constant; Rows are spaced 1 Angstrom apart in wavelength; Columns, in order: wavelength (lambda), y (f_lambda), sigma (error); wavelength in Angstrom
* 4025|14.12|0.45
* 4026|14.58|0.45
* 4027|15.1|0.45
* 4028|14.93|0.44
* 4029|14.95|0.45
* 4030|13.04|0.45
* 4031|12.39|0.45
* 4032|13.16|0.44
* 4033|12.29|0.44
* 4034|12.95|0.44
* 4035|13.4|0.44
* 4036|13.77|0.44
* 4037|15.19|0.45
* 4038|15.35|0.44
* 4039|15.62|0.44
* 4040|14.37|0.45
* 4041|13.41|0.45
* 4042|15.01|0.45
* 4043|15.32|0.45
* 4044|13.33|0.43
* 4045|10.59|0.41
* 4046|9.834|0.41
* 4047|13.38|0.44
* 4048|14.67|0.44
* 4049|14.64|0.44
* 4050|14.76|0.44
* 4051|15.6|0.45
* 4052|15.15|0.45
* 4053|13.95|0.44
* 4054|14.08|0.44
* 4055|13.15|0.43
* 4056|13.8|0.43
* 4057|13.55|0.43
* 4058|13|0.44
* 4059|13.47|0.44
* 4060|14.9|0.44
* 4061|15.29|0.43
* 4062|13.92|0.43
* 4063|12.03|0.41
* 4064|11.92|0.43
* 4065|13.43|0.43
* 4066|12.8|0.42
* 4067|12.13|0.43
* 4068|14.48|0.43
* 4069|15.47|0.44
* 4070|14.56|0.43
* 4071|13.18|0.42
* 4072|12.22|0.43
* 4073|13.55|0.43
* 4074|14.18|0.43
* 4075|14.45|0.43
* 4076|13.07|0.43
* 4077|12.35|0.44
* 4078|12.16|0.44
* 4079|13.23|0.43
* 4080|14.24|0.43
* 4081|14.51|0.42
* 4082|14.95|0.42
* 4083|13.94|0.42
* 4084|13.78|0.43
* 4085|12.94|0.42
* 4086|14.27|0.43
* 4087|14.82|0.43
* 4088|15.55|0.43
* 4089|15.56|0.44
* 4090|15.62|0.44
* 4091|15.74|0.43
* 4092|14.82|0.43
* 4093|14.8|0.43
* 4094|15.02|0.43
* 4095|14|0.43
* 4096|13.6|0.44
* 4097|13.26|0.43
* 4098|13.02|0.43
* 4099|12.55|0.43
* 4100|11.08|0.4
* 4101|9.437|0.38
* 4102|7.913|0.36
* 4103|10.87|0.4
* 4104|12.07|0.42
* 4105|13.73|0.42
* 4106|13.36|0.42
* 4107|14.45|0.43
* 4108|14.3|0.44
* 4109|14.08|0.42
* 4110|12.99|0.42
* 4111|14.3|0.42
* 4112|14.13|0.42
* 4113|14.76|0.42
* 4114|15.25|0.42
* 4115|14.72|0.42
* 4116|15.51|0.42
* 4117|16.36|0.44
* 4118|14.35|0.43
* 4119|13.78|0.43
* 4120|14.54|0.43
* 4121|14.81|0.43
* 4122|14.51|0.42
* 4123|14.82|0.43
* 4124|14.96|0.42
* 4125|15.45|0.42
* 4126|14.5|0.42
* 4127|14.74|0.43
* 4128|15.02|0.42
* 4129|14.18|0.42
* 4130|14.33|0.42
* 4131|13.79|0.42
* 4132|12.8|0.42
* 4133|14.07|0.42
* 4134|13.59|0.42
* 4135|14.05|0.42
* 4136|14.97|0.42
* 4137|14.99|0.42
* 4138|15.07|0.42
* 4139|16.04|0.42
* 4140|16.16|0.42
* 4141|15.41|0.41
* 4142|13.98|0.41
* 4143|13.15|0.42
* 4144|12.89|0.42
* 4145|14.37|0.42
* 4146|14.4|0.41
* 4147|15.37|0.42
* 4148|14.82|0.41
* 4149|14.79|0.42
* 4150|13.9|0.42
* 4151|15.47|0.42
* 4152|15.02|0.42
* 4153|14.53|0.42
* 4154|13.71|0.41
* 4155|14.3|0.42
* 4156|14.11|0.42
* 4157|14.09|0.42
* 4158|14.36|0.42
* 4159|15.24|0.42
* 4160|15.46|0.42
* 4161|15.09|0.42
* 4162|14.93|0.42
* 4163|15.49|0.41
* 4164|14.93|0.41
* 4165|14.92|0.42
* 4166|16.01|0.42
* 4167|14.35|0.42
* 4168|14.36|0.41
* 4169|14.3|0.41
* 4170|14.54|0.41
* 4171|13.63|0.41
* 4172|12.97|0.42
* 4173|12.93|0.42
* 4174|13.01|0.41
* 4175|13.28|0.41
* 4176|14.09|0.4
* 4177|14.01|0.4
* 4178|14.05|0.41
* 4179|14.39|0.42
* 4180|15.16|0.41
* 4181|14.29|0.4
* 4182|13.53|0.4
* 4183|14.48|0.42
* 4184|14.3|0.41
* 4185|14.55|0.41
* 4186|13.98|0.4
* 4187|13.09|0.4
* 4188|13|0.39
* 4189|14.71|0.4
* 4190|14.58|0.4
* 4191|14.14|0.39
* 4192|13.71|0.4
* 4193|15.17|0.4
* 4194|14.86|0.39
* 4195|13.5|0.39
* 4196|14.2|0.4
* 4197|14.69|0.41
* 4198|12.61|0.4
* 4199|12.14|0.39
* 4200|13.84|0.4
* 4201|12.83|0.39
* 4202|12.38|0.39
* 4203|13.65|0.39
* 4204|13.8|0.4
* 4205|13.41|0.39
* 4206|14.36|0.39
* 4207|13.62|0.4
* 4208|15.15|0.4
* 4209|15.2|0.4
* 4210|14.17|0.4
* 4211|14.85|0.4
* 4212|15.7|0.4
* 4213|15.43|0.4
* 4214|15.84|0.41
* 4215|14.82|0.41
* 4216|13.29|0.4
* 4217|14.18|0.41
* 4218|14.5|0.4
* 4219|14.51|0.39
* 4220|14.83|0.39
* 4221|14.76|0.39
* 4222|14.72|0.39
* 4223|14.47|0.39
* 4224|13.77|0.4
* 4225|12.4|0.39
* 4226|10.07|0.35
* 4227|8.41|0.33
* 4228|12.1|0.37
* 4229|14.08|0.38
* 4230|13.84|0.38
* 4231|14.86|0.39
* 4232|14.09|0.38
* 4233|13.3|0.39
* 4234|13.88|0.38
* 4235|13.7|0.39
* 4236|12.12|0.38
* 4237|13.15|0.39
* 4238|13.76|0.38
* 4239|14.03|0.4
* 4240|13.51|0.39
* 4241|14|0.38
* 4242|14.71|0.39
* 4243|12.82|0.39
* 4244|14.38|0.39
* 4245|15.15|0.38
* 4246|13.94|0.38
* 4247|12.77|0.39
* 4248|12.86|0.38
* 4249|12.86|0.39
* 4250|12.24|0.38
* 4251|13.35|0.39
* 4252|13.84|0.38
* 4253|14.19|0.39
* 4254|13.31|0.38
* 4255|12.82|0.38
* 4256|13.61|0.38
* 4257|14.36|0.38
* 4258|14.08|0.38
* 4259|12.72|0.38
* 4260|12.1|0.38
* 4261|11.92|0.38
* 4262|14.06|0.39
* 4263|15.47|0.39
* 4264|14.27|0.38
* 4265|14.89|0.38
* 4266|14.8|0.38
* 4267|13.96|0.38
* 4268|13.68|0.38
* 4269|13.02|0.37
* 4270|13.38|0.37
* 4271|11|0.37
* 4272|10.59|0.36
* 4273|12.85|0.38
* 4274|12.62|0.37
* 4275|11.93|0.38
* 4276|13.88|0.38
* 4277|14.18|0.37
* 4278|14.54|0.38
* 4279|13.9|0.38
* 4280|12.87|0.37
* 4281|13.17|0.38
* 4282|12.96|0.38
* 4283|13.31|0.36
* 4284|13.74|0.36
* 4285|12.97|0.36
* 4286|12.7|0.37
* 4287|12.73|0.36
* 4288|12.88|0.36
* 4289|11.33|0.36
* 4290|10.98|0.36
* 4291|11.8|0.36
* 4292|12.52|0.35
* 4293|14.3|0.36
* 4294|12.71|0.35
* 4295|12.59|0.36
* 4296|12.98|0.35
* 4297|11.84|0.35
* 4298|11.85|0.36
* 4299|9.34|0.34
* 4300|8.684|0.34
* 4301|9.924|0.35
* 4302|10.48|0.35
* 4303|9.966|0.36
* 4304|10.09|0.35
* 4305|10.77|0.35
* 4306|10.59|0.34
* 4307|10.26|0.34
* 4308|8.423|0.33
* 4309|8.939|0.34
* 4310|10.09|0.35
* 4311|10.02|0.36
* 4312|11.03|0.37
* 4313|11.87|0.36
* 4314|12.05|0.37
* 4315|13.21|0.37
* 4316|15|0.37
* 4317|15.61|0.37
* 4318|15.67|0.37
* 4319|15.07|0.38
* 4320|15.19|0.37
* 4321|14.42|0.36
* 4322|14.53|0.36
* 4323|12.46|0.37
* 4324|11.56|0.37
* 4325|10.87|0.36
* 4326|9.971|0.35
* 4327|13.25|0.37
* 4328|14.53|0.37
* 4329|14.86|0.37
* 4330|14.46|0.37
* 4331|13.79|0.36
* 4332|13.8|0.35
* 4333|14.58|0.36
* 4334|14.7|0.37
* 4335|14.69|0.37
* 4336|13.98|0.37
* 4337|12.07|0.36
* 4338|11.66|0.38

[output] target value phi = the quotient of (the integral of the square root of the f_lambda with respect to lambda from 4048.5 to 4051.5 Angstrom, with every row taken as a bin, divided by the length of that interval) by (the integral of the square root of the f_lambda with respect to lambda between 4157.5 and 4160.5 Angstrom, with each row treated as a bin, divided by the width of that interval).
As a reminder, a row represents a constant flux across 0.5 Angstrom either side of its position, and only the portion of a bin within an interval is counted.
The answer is 1.00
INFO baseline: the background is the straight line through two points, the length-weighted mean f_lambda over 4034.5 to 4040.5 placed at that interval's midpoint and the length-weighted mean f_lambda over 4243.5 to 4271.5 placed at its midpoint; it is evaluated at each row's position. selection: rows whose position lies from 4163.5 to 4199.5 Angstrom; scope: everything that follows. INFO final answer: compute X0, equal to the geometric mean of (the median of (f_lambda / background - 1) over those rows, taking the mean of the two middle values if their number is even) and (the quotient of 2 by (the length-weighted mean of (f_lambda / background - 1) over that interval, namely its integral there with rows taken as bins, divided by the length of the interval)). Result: 2.09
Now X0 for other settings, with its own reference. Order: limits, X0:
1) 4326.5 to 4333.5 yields 1.60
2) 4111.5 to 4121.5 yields 1.30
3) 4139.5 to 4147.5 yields 1.27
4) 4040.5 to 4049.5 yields 1.39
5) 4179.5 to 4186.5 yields 1.38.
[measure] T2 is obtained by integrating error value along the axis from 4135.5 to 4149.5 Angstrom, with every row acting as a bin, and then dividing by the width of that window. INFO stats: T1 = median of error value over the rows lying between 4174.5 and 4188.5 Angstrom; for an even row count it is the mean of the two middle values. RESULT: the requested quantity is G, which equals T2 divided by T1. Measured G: 1.03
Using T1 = 0.405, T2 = 0.417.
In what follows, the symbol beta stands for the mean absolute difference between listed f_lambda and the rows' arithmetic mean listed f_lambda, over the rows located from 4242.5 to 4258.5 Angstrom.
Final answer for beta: 0.66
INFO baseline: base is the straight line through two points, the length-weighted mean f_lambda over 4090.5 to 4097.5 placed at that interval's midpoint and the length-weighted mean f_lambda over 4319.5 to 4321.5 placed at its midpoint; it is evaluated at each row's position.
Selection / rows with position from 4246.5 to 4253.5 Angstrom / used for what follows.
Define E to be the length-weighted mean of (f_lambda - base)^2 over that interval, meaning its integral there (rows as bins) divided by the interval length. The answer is 2.8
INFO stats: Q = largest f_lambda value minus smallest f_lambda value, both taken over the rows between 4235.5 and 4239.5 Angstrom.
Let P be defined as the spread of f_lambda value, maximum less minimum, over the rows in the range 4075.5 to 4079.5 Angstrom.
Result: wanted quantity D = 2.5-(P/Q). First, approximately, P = 1.1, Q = 1.9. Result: 1.94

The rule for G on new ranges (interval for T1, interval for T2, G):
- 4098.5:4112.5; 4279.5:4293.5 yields 0.87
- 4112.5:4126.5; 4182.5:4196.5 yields 0.95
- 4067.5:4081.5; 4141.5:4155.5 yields 0.97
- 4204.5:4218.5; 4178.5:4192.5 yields 1.01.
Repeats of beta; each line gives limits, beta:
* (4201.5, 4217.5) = 0.80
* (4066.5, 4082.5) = 0.93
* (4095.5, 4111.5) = 1.43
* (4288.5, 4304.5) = 1.24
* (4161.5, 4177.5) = 0.72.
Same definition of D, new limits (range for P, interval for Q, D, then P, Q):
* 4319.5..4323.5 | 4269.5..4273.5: 1.52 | 2.7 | 2.8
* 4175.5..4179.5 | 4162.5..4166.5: 2.15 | 0.4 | 1.1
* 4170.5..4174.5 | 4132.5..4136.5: 1.99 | 0.7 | 1.4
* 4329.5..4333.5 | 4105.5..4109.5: 1.78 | 0.8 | 1.1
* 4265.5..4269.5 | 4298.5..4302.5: 1.51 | 1.8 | 1.8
